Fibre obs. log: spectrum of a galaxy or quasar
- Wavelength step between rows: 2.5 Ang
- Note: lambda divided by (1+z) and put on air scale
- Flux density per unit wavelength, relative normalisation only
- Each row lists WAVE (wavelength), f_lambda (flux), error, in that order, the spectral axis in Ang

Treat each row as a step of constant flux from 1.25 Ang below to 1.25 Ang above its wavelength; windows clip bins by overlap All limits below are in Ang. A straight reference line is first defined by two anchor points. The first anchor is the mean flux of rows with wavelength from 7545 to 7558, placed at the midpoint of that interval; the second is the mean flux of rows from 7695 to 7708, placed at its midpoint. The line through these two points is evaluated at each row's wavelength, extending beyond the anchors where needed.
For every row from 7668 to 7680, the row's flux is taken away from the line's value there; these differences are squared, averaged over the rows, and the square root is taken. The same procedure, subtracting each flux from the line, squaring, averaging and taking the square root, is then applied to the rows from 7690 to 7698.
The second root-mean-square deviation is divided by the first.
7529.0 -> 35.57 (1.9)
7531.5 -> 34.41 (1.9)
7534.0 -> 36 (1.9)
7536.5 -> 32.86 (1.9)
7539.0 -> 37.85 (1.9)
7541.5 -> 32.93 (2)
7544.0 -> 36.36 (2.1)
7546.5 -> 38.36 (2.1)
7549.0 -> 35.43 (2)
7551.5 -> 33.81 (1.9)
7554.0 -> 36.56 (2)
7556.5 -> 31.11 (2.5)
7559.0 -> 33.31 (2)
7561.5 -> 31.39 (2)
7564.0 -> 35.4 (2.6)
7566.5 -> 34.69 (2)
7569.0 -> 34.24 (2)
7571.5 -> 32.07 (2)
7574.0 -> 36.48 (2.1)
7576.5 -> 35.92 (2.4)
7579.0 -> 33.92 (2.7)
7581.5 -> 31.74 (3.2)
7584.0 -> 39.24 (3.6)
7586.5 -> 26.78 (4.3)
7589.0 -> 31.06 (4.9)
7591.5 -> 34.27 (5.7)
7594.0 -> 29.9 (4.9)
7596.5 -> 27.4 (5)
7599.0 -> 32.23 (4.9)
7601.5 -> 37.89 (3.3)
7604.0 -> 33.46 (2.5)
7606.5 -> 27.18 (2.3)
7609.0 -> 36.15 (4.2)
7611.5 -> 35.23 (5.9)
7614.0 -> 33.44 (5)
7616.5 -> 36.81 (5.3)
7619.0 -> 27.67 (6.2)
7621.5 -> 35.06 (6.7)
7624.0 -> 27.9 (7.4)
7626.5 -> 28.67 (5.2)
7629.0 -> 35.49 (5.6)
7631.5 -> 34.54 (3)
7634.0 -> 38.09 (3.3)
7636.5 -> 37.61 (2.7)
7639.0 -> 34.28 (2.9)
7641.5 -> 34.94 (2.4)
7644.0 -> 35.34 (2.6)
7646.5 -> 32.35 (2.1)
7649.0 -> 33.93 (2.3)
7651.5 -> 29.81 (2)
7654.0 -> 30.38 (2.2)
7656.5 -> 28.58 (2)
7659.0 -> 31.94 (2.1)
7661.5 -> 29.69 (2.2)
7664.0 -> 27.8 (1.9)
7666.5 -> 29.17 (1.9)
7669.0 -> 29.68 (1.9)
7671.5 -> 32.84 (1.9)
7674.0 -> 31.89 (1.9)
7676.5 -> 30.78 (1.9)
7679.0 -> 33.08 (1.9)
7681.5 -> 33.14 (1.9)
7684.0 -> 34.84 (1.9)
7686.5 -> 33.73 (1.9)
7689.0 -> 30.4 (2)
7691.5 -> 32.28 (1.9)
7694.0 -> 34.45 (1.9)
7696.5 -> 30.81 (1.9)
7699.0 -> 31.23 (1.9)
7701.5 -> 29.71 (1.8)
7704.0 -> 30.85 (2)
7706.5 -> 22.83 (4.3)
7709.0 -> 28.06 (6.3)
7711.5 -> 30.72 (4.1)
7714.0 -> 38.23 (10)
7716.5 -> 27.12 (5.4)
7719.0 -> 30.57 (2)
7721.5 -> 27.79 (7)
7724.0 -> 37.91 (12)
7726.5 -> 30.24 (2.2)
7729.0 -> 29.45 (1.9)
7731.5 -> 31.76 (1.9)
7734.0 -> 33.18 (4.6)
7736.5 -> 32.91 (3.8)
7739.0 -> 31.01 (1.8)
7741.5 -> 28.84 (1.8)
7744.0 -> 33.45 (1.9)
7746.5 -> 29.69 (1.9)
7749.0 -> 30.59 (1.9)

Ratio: 1.7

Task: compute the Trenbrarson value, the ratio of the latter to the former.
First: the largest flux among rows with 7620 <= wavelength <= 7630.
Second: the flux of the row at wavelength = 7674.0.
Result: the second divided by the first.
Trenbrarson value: 0.90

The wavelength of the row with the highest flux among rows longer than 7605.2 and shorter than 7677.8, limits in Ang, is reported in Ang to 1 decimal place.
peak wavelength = 7634.0 Ang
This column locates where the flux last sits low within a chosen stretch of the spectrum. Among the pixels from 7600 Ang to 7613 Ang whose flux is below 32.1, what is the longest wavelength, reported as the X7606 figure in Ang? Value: 7606.5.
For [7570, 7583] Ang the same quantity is 7581.5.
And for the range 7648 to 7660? 7659.0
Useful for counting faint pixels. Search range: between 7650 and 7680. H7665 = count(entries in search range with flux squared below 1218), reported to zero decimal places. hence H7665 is 12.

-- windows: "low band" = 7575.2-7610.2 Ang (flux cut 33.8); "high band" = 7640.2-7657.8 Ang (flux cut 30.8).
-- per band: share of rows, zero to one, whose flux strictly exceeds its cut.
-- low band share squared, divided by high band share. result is 0.32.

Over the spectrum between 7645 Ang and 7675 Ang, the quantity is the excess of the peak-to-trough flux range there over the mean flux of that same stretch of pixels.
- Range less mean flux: -25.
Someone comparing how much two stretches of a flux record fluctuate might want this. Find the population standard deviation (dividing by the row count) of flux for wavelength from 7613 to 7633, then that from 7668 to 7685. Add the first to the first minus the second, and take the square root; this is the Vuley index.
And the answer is 2.33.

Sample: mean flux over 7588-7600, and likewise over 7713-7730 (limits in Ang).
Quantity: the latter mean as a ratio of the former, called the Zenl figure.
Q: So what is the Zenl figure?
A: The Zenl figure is 1.02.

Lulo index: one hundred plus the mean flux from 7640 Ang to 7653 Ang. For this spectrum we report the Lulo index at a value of 133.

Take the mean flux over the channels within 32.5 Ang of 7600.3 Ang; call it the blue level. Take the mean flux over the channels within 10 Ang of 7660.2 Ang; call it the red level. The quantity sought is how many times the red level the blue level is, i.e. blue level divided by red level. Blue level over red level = 1.11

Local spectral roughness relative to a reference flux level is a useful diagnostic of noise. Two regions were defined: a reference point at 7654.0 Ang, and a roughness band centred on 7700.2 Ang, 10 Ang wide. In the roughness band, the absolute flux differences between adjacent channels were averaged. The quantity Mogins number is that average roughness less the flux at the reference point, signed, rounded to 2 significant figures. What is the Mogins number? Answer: -29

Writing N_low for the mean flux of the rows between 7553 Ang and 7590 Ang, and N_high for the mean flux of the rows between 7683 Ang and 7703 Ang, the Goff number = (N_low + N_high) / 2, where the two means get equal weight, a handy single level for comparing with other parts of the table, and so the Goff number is 32.9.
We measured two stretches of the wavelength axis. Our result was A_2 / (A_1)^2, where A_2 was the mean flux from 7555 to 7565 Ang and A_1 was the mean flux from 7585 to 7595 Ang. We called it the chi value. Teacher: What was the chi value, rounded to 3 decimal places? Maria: 0.035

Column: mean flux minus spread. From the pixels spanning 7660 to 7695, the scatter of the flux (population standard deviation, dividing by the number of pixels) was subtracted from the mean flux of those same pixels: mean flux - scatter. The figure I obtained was 29.6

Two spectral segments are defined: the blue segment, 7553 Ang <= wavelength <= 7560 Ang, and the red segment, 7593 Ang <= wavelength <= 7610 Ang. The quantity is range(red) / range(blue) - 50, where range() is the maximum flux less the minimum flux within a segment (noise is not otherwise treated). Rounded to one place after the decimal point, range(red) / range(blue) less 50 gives -48.0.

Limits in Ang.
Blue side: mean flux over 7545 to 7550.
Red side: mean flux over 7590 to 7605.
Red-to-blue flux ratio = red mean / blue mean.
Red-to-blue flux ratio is 0.88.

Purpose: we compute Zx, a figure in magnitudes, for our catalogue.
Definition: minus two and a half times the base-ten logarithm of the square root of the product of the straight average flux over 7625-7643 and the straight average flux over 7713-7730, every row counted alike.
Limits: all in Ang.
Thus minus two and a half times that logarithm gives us -3.80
